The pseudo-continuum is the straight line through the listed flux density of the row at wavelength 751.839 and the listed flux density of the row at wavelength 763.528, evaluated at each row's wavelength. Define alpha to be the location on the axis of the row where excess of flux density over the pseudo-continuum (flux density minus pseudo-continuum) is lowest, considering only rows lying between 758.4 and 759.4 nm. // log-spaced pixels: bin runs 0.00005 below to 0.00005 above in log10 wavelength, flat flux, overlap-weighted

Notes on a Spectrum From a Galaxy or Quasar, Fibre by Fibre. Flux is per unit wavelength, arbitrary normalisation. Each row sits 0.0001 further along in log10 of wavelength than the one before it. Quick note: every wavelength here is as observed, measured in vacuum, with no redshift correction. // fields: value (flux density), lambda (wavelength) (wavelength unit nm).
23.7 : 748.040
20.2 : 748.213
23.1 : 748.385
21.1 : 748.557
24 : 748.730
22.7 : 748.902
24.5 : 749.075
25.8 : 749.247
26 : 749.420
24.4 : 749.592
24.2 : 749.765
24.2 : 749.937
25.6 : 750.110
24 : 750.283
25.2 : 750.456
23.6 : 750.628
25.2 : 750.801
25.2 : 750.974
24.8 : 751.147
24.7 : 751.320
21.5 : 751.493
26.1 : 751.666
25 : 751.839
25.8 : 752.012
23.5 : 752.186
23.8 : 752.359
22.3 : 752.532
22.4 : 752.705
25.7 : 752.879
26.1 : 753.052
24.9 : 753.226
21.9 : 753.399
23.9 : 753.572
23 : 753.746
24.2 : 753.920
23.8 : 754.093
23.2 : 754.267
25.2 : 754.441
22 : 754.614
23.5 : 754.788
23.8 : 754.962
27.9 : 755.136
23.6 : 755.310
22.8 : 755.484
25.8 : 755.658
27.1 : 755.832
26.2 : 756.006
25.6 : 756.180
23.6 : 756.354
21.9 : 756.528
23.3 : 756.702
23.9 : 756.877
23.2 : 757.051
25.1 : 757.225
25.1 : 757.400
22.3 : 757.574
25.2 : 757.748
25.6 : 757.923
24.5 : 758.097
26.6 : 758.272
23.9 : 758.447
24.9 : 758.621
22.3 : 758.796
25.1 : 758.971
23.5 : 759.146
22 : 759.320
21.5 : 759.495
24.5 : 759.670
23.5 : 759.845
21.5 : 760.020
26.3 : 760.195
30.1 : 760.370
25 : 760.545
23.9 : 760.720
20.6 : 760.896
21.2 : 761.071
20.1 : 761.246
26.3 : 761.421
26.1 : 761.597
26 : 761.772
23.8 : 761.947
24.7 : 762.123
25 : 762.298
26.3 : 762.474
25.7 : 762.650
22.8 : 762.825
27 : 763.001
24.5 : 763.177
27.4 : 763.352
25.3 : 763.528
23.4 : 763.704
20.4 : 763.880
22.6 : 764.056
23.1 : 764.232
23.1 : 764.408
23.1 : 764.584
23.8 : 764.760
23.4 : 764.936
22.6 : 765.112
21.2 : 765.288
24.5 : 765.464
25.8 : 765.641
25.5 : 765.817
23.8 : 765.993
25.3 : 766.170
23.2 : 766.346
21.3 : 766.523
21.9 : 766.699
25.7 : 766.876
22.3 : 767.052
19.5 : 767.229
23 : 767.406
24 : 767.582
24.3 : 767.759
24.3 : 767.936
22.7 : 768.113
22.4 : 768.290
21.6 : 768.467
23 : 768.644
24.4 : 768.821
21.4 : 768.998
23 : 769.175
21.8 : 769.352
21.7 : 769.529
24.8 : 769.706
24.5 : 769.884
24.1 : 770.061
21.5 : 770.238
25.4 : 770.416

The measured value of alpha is 759.320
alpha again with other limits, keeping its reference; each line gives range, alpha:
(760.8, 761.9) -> 761.246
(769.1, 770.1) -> 769.529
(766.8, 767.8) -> 767.229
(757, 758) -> 757.574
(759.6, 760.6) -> 760.020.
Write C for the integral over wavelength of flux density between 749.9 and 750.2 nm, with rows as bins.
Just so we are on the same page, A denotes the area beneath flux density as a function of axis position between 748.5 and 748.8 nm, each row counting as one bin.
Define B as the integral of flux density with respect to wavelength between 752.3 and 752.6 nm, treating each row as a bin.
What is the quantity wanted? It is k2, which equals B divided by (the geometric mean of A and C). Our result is 0.97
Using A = 6.8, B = 6.9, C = 7.5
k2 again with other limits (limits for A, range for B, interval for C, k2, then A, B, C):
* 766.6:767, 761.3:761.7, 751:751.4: 1.06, 9.5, 10.3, 9.9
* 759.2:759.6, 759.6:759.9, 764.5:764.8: 0.92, 8.8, 7.2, 7.0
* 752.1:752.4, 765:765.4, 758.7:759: 1.26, 7.1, 8.9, 7.0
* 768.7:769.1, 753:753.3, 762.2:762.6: 0.79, 9.2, 7.6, 10.2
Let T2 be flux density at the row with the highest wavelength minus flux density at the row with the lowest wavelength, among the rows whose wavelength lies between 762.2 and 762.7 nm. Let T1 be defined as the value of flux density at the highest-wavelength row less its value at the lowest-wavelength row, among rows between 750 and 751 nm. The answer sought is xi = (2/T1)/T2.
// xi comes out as -7.1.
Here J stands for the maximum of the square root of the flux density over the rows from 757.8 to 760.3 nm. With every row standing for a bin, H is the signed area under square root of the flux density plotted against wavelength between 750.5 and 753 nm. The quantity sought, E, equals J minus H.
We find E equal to -7.2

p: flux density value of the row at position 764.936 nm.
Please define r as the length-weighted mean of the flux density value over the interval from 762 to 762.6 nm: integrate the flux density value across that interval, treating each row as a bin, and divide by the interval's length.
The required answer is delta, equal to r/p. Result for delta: 1.08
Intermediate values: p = 23.4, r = 25.2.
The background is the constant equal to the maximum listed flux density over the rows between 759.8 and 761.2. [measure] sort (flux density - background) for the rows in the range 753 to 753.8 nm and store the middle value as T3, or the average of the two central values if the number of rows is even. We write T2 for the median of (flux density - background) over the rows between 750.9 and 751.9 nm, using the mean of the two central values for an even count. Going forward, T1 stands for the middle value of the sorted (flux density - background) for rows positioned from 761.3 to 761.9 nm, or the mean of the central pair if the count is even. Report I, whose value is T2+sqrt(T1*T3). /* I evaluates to -0.2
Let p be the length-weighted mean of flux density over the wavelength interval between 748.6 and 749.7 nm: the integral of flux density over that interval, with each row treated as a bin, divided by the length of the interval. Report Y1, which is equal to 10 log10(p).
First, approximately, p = 24.4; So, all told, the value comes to 13.9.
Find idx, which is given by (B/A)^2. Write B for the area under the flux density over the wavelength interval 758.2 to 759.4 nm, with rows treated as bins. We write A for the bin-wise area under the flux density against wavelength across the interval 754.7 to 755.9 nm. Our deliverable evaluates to 0.93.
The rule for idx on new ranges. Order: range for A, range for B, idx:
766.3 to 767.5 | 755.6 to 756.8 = 1.22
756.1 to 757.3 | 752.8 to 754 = 1.04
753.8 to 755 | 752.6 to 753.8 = 1.03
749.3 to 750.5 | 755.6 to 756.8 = 1.00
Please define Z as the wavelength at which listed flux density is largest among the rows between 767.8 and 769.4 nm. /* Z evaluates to 768.821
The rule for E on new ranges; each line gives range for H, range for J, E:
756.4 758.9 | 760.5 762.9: -7.1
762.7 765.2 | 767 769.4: -7.2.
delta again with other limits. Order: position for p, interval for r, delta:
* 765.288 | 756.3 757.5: 1.12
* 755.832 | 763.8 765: 0.84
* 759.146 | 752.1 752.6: 0.99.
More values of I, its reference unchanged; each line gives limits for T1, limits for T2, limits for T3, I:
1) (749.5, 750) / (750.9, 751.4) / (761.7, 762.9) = 0.2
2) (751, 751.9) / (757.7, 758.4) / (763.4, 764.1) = 1.4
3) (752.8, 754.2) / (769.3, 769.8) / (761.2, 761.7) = -3.4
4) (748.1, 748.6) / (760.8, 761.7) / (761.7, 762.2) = -1.9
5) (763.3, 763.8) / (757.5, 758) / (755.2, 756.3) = -0.3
